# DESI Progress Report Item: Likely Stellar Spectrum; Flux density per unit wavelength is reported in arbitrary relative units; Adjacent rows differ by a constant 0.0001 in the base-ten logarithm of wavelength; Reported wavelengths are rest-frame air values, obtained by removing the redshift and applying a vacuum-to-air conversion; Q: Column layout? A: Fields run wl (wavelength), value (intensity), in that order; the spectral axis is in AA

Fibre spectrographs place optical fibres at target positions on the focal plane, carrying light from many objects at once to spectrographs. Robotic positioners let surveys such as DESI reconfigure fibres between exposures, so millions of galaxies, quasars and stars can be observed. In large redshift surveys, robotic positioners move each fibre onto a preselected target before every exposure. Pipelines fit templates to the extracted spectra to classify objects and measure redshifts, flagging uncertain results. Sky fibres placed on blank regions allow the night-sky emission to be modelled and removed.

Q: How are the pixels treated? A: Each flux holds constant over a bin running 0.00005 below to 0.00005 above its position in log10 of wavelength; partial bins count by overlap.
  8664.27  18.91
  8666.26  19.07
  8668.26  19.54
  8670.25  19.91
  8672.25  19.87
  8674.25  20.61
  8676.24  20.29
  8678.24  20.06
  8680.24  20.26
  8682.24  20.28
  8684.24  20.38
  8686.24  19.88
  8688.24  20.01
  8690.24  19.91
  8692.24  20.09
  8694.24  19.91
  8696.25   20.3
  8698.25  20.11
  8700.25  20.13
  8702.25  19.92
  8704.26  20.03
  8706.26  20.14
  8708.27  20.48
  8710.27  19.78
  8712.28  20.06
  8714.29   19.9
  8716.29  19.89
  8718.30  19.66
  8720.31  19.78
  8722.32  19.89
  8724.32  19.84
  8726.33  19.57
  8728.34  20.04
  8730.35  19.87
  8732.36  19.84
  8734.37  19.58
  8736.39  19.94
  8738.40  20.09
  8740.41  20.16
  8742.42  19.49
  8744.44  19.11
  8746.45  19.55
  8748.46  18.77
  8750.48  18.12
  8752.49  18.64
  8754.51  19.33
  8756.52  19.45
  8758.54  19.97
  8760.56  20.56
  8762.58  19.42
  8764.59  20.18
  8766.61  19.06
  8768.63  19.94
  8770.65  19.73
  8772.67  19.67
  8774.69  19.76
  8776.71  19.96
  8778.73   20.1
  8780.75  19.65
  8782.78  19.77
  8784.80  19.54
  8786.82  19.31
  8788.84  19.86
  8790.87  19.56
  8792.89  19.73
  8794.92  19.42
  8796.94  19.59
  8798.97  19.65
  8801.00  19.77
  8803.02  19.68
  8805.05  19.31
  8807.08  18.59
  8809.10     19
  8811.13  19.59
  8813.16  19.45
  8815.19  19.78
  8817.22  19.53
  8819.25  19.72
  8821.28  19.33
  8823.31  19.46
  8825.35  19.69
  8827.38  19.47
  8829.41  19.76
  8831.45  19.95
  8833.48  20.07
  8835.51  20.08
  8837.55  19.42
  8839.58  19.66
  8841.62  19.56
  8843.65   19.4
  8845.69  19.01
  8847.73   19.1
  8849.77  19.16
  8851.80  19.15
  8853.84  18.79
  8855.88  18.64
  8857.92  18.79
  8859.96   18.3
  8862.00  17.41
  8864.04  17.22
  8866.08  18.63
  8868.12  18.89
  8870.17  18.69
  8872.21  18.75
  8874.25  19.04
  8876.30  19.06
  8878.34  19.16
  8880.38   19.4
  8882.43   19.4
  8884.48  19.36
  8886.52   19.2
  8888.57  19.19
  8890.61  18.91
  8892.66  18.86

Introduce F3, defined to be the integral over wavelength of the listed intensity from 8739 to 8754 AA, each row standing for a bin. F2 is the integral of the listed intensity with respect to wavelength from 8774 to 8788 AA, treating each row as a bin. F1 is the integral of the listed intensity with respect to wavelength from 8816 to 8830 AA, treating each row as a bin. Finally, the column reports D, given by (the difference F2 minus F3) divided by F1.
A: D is -0.04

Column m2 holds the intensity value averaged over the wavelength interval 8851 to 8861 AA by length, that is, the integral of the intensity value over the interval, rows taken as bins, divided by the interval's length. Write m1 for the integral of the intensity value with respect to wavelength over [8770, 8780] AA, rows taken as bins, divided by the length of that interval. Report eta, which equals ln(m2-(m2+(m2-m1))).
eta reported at 0.1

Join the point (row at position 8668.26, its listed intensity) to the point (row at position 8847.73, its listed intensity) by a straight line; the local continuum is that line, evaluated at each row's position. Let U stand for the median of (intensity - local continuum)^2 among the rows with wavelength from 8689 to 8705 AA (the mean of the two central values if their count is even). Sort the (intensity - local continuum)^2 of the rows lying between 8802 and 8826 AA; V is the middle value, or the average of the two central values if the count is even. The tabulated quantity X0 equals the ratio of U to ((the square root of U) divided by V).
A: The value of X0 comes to 0.09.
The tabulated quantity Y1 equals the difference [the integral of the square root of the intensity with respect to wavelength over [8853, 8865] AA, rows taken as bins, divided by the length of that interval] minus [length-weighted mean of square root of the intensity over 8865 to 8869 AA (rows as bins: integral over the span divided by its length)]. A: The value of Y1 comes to -0.07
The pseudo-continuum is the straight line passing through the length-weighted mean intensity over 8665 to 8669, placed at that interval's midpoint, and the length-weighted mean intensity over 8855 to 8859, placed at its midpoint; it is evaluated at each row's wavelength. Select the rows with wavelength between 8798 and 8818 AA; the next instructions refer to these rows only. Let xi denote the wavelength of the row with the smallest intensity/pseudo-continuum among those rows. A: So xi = 8807.08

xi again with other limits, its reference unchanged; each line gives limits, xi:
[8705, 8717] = 8710.27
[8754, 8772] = 8766.61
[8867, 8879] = 8870.17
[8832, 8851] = 8845.69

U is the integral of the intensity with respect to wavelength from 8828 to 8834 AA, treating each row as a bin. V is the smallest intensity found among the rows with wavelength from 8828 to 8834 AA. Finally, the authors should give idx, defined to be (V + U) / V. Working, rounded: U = 119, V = 19.76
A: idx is 7.04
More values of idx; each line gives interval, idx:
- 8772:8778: 7.05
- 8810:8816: 7.04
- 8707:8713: 7.10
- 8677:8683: 7.04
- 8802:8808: 7.20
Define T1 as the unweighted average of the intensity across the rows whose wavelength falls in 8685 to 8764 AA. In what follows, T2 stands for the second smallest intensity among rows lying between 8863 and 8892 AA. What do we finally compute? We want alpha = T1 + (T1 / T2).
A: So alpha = 20.8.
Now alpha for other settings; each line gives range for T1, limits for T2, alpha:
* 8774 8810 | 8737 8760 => 20.6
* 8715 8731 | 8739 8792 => 20.9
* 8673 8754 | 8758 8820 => 20.9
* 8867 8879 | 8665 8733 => 19.9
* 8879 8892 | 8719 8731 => 20.2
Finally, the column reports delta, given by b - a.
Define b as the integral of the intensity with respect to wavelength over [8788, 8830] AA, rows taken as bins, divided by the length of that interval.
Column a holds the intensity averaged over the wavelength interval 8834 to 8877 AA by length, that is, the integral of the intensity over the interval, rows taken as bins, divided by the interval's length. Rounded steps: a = 18.9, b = 19.5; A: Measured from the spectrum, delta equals 0.6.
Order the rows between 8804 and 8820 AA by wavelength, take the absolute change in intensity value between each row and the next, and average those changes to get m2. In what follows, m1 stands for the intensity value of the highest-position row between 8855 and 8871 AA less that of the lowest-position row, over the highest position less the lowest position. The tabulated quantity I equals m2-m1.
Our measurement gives 0.37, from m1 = 0.00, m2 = 0.38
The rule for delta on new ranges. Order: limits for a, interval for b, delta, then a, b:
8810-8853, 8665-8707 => 0.5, 19.5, 20.0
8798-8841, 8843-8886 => -0.7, 19.6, 18.8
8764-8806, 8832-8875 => -0.7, 19.7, 19.0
